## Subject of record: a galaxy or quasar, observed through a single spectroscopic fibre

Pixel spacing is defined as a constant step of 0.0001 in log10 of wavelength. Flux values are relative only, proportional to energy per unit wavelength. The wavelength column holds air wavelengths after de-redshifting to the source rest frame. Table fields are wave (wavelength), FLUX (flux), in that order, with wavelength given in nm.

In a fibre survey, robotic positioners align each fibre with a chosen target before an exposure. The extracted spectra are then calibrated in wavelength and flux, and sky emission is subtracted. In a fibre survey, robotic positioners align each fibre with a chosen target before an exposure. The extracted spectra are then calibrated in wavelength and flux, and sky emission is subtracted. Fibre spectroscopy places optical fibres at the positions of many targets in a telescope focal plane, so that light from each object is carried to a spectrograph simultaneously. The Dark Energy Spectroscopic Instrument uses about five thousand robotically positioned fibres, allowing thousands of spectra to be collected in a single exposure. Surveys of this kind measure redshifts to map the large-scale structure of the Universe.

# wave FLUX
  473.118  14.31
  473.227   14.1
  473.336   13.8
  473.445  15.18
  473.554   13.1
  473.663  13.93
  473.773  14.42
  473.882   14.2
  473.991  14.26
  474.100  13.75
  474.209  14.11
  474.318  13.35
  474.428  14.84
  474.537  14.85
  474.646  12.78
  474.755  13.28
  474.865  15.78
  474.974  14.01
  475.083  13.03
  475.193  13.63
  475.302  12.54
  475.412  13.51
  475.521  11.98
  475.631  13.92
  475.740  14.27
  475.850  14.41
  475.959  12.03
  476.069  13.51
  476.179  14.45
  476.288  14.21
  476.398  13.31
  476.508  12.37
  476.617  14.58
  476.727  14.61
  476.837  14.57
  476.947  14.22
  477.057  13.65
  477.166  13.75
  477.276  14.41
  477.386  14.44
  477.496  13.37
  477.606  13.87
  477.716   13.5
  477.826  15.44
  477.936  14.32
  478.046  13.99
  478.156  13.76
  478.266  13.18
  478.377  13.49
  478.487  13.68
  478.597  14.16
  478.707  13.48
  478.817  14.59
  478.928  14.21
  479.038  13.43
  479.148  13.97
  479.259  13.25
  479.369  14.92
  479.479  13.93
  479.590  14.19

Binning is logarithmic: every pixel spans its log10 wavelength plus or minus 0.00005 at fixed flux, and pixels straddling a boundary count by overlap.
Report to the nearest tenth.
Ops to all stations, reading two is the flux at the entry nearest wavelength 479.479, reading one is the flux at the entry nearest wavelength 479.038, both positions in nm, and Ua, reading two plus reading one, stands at 27.4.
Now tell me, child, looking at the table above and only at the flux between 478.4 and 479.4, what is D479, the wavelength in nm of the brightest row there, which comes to 479.369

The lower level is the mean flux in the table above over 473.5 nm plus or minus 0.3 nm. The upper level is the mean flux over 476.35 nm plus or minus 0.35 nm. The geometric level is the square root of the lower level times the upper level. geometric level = 13.9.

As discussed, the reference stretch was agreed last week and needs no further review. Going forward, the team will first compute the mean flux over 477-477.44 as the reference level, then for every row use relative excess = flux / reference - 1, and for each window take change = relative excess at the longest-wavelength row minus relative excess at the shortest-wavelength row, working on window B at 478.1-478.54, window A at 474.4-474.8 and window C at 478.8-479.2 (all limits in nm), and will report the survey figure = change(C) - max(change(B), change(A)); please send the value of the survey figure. -0.04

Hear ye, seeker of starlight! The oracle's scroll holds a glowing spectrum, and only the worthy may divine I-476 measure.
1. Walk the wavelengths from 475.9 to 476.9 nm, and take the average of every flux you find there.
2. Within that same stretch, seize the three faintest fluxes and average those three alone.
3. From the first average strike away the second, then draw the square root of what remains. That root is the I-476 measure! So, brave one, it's 1.08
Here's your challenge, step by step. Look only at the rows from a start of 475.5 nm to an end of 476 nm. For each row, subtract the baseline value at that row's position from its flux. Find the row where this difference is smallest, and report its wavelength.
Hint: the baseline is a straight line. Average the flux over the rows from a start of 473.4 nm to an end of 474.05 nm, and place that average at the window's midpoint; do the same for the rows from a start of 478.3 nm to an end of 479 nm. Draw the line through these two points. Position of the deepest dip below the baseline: 475.521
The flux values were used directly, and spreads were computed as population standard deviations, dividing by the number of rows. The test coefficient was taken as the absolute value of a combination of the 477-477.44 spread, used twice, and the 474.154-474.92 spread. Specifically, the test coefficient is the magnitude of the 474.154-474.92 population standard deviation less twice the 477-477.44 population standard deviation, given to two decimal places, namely 0.26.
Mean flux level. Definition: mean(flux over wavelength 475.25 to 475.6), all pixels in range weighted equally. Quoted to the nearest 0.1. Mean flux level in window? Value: 12.7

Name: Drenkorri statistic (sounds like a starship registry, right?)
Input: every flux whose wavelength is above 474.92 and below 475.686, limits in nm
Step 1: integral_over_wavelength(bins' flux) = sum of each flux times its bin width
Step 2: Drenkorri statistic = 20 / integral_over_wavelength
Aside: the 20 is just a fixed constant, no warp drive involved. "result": 1.973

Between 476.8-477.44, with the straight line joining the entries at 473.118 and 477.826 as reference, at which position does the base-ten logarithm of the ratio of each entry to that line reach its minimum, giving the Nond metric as 477.057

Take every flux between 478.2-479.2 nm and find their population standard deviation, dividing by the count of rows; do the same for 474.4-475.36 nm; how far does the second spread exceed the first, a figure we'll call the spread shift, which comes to 0.60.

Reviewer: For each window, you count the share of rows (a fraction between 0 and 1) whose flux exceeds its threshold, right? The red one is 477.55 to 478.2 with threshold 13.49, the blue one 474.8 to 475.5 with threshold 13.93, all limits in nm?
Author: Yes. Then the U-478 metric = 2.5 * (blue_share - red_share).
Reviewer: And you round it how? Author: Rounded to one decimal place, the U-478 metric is -1.7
